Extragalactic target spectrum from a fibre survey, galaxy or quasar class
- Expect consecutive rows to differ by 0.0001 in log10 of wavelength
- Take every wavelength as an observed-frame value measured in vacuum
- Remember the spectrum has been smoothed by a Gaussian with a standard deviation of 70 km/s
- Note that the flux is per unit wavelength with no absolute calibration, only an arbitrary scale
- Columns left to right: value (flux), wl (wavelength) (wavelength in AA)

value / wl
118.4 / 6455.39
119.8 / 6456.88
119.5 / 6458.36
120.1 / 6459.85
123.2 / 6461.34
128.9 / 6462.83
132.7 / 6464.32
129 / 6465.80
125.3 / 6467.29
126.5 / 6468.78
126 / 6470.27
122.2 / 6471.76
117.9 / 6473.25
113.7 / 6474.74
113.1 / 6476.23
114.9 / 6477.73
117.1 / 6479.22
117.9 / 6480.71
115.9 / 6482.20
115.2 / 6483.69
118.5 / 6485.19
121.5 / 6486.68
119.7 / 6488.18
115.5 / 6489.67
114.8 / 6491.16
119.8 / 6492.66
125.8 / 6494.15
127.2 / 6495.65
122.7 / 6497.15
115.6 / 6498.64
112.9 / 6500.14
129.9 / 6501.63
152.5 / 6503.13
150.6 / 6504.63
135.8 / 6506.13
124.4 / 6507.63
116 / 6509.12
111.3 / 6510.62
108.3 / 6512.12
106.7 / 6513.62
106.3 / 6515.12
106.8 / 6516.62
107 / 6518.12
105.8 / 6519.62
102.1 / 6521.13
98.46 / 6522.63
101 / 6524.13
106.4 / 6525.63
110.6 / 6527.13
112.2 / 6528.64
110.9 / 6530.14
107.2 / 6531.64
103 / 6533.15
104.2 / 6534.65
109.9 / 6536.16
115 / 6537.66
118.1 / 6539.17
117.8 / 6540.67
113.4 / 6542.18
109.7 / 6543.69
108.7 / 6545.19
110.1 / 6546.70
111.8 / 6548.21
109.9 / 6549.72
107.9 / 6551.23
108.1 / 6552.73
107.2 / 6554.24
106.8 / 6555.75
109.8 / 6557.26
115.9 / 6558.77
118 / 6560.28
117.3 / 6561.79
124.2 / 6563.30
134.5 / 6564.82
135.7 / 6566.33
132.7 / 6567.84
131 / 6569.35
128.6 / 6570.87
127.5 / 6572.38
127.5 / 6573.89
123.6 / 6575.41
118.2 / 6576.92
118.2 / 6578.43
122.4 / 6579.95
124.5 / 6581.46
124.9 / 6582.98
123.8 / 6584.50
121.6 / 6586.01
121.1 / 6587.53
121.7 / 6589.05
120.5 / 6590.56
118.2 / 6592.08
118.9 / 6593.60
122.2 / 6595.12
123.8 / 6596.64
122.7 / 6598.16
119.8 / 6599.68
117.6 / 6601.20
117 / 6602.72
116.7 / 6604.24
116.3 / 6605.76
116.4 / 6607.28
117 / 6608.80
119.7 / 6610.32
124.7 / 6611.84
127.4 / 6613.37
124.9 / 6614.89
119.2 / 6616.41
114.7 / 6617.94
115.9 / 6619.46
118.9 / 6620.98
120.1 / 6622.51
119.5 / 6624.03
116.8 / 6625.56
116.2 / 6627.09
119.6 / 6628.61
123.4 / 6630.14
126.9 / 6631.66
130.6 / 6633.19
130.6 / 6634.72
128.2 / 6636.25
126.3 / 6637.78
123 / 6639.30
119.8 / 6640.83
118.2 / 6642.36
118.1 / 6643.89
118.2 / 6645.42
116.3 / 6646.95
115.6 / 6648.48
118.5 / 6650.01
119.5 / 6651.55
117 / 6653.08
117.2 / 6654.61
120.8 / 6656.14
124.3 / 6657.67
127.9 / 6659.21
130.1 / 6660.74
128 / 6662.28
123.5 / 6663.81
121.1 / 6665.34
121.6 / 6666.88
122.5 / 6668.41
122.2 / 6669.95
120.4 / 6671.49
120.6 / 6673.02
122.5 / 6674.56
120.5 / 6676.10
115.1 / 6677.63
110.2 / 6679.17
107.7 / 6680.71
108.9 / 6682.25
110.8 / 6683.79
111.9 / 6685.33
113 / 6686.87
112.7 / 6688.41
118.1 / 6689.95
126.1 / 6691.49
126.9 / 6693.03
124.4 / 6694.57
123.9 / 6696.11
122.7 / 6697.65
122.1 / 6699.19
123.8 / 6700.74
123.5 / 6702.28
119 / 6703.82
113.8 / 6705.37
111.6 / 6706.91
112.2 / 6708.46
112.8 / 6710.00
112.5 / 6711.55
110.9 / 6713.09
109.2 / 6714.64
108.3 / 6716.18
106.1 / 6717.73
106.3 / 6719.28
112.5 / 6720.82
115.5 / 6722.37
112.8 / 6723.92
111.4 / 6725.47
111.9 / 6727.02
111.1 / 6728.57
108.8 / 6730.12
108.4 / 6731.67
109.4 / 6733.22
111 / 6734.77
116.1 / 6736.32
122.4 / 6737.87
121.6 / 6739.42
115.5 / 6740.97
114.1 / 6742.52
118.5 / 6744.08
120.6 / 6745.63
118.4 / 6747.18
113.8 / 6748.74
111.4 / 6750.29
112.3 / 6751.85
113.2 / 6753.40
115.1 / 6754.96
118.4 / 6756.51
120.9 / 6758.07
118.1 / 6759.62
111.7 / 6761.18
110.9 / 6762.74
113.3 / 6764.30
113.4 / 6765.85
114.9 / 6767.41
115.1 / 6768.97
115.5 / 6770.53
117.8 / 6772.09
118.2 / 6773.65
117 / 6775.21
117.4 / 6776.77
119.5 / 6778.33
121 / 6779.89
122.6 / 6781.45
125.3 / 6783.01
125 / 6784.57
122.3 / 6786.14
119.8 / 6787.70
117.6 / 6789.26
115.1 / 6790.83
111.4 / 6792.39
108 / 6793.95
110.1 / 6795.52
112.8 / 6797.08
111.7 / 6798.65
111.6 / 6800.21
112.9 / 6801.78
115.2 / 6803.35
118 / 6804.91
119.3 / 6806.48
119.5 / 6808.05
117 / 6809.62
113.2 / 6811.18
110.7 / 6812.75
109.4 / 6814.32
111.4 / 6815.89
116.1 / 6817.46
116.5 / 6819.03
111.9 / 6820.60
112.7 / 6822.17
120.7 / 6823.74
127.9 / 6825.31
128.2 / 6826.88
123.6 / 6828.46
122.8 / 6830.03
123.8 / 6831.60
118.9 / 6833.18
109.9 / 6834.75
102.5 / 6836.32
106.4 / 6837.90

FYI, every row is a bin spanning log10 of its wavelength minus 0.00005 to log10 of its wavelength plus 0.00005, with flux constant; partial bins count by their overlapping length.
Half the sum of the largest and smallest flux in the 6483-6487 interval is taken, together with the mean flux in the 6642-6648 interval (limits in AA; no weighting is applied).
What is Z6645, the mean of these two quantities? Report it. 118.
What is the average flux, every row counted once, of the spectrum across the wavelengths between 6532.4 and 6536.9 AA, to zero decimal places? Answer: 106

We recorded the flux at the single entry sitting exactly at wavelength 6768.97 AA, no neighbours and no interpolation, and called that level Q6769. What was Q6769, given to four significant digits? 115.1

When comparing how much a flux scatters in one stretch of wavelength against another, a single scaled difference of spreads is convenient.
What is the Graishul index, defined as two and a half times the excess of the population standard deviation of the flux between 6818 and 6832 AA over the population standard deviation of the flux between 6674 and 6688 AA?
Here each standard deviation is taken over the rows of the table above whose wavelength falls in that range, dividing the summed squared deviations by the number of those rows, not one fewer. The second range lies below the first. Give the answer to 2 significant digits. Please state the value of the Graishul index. 2.1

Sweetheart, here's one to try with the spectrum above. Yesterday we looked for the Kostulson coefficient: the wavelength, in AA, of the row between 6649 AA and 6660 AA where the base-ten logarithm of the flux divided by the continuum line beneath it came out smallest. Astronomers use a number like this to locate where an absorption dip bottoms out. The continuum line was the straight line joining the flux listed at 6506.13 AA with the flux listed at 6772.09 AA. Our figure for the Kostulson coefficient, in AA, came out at 6653.08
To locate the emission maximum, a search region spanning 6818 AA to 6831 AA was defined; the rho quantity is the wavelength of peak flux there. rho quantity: 6826.88 AA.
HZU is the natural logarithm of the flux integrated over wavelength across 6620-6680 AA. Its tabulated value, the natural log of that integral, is 8.89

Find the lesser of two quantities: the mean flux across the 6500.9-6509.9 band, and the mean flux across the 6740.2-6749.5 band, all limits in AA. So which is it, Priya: 117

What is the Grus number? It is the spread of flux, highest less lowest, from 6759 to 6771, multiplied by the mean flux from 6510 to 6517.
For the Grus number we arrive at 777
